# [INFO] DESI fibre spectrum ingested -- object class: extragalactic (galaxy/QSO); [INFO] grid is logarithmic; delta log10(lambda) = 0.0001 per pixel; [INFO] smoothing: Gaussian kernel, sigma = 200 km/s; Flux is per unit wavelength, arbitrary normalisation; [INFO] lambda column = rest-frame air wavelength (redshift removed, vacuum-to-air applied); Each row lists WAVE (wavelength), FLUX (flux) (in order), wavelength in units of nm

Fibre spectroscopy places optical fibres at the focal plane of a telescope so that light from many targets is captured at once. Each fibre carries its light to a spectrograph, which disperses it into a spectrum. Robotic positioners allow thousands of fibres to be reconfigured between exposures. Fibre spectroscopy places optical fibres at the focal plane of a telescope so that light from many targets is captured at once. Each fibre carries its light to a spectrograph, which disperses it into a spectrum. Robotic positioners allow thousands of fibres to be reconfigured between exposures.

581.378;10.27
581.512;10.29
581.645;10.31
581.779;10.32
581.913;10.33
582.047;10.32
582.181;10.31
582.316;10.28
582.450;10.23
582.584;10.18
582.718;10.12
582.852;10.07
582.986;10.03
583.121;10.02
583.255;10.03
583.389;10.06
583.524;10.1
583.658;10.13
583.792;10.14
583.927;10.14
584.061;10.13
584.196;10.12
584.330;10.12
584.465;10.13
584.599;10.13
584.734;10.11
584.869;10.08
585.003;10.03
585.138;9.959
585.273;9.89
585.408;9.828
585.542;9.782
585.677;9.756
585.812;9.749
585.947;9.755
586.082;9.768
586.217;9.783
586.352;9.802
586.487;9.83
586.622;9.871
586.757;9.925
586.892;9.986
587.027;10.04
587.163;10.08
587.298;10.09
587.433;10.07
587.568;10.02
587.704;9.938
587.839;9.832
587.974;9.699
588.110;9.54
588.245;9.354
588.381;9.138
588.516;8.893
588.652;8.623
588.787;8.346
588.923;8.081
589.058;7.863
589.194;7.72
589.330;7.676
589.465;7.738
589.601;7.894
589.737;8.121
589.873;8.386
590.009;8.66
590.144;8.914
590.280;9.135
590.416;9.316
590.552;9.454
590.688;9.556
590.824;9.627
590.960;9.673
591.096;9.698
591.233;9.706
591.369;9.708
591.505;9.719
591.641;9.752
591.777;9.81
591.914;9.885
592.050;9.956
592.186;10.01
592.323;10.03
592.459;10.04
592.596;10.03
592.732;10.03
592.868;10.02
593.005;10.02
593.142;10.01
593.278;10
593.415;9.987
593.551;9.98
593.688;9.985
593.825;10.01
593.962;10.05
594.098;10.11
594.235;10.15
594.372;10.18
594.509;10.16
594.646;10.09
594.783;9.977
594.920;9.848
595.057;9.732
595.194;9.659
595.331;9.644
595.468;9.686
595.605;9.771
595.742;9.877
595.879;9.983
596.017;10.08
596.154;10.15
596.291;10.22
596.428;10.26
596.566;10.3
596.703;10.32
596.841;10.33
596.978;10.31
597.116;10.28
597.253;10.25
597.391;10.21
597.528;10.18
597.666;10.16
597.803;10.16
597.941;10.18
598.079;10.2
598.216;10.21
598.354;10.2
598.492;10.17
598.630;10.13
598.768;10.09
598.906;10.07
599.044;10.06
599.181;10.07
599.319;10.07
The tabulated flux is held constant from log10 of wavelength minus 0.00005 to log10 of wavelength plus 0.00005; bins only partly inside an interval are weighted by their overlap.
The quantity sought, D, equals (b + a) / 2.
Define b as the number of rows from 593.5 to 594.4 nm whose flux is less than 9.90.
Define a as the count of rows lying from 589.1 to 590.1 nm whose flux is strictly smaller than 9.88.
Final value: 3.5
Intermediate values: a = 7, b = 0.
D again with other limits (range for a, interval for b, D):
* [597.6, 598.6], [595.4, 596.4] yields 1.5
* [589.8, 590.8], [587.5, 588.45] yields 6.0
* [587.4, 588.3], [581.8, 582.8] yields 2.0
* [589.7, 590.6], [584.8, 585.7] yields 5.5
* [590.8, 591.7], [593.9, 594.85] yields 3.5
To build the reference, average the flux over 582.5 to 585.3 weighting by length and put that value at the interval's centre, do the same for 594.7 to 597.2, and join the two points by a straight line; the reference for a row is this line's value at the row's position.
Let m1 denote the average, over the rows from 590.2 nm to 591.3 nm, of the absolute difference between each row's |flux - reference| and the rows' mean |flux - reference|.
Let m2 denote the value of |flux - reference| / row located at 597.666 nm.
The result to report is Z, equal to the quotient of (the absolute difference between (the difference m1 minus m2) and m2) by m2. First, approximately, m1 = 0.17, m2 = 0.1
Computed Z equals 0.83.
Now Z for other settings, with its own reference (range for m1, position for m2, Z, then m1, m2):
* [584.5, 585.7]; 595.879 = 0.41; 0.11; 0.0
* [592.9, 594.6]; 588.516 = 1.97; 0.03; 1.2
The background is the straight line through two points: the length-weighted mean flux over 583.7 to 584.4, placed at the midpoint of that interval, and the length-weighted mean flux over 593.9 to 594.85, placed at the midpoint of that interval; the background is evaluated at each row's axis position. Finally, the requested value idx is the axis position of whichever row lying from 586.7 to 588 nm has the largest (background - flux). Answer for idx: 587.974 nm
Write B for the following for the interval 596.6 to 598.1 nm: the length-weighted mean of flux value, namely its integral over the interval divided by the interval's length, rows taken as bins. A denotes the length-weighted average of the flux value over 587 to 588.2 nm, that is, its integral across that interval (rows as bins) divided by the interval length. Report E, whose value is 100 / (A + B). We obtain 4.96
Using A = 9.9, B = 10.2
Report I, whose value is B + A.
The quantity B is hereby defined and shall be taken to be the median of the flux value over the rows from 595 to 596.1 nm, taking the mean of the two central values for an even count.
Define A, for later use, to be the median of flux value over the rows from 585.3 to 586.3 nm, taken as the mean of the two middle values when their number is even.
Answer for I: 19.5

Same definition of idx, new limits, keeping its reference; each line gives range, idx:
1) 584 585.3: 585.273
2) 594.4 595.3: 595.194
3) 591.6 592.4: 591.641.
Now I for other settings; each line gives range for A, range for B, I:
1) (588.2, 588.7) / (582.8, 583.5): 19.0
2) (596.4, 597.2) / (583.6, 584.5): 20.4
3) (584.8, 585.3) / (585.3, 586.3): 19.8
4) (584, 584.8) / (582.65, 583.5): 20.2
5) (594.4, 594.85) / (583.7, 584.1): 20.2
